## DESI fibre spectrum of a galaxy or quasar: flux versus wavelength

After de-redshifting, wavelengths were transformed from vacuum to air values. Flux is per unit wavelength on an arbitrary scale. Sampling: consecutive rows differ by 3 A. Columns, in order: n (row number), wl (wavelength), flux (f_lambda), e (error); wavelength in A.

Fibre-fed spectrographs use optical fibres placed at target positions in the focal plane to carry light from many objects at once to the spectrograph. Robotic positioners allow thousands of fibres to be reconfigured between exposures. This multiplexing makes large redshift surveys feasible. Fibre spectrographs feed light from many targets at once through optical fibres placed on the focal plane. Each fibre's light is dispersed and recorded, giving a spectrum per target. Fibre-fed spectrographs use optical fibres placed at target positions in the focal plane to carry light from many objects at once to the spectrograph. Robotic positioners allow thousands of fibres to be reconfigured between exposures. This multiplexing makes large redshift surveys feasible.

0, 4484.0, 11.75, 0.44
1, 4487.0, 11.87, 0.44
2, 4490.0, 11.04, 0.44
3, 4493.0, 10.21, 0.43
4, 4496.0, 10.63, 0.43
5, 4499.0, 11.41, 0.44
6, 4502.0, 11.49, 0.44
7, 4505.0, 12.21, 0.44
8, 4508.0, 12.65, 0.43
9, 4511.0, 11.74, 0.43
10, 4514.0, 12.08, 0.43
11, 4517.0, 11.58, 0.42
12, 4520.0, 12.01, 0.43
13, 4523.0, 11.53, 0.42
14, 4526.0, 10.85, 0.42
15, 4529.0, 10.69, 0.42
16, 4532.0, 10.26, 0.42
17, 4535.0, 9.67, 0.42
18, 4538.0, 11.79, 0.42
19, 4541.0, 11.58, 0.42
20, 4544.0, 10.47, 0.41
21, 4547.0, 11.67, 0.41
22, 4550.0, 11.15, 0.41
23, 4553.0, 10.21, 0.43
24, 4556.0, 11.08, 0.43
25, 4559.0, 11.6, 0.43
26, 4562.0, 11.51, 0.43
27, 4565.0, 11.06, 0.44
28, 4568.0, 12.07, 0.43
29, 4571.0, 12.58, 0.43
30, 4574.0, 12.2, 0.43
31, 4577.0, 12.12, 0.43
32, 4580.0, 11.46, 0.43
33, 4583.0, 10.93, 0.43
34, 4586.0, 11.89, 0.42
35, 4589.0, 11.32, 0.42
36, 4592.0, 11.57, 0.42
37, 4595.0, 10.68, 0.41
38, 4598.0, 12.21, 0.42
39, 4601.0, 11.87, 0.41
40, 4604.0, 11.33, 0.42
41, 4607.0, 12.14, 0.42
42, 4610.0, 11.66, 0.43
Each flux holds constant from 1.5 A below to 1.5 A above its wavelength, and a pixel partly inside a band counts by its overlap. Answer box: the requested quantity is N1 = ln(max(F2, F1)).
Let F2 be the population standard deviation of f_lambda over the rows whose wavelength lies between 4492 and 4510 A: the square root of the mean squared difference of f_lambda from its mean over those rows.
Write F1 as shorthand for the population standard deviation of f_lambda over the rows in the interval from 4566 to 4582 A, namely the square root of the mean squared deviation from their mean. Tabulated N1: -0.2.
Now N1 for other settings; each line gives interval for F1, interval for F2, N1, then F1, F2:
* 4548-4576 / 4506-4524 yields -0.4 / 0.68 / 0.38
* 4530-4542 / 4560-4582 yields -0.1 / 0.89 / 0.49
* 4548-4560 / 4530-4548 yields -0.2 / 0.50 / 0.81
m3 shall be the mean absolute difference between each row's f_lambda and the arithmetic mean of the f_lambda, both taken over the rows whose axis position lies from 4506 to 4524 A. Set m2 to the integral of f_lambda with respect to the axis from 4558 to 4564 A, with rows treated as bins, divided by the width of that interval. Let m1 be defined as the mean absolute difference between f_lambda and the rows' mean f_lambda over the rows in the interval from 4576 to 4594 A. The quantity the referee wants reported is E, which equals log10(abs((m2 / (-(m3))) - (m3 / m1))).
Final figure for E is 1.57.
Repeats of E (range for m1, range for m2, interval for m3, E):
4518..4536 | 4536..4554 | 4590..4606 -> 1.43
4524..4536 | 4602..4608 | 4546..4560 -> 1.48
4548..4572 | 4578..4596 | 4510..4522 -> 1.77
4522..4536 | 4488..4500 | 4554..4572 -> 1.40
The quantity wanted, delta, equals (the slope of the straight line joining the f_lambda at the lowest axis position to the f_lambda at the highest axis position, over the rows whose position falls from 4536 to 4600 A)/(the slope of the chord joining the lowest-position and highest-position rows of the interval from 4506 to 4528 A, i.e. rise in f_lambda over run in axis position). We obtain -0.1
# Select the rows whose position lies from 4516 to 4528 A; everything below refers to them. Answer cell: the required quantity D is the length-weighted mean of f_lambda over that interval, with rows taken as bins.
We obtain 11.5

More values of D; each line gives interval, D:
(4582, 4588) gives 11.4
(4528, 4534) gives 10.4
